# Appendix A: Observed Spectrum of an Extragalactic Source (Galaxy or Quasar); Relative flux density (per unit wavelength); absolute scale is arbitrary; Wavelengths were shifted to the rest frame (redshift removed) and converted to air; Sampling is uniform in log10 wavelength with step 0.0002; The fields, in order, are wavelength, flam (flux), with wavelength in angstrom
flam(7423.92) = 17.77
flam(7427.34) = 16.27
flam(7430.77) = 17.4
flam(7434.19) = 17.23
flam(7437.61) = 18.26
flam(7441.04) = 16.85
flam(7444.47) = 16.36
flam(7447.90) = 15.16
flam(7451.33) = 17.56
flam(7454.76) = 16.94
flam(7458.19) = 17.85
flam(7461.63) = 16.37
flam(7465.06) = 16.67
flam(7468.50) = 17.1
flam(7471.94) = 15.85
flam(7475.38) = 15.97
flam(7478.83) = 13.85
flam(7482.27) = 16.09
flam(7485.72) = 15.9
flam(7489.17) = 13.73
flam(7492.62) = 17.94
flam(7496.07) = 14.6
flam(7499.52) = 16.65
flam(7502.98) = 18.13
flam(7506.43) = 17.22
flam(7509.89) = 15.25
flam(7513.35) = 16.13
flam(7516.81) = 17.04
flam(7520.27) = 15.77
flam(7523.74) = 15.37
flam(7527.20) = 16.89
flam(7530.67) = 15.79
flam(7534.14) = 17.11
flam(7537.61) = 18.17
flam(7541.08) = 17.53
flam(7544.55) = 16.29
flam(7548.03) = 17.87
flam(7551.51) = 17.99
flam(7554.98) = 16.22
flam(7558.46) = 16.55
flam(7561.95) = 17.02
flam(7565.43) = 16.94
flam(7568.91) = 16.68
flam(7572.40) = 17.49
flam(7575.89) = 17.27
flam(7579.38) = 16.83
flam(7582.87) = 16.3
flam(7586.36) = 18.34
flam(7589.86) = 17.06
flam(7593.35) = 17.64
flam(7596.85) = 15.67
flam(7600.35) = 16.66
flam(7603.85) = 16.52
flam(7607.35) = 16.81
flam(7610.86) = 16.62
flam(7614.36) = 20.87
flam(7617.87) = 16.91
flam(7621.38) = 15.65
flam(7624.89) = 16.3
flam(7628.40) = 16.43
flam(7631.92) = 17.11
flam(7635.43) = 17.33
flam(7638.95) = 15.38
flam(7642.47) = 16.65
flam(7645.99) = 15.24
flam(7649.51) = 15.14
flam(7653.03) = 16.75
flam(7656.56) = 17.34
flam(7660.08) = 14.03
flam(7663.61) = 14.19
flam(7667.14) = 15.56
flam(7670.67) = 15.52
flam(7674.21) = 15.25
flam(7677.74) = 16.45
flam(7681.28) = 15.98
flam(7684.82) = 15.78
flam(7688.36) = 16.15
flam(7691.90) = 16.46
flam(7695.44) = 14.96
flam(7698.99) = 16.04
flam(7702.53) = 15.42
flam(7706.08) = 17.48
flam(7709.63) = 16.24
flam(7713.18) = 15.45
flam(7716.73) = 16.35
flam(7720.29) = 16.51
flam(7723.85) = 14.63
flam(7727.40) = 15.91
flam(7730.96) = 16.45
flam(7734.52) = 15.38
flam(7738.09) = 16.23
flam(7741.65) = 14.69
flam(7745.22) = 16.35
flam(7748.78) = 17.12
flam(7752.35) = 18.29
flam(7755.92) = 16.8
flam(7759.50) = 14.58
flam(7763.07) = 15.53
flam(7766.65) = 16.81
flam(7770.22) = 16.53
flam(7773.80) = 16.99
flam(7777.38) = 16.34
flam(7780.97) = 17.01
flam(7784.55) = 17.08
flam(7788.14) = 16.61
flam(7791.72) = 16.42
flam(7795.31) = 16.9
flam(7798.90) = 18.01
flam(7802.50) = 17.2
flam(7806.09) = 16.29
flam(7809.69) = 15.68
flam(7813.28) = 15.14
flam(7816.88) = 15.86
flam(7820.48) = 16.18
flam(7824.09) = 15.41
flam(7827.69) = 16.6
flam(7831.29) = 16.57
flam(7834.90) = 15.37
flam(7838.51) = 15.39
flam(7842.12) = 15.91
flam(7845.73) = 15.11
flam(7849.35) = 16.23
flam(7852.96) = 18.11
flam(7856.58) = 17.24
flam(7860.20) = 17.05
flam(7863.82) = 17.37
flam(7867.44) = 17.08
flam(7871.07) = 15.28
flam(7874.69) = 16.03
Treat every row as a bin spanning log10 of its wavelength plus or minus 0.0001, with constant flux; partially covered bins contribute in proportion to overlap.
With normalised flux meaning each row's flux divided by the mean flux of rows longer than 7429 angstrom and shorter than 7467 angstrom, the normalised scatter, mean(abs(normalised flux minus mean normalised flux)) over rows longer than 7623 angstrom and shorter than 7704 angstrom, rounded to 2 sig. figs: 0.043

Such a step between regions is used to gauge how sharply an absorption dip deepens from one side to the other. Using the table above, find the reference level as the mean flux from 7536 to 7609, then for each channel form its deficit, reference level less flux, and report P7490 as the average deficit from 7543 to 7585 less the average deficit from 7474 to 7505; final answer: -1.1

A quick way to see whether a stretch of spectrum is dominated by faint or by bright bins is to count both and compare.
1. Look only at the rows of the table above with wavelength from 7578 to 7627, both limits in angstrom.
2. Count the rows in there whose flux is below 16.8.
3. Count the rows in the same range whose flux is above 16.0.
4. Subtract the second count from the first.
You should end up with -5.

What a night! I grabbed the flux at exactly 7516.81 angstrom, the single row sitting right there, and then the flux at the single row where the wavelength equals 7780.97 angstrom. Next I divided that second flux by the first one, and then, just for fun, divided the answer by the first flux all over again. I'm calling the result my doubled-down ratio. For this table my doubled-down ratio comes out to 0.059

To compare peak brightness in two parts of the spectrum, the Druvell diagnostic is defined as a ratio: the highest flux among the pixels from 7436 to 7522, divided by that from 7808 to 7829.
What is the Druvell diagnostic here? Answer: 1.10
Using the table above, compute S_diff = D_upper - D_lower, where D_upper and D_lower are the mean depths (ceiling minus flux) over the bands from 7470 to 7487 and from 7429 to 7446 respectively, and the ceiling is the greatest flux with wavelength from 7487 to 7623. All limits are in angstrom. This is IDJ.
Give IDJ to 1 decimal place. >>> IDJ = 1.7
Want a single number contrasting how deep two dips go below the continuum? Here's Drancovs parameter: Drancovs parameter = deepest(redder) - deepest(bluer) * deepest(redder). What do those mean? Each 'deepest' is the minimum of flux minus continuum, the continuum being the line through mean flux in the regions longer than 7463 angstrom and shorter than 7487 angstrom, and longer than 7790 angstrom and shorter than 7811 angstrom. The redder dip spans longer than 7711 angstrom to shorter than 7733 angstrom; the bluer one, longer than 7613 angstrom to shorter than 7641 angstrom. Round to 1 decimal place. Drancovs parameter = -3.8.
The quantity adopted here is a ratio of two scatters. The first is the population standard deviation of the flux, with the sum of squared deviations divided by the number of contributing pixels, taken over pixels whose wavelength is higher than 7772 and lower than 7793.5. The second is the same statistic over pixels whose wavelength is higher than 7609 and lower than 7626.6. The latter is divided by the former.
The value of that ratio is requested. 6.2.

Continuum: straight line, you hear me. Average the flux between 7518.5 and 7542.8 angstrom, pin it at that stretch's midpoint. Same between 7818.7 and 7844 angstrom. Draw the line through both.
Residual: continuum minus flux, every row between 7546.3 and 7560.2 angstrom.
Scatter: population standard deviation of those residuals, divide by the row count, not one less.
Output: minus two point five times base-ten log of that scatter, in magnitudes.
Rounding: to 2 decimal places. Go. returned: 0.28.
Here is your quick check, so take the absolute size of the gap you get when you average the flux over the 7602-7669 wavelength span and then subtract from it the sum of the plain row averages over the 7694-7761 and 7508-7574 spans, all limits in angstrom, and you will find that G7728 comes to 16.4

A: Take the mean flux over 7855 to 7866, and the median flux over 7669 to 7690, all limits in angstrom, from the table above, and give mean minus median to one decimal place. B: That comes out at 1.3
